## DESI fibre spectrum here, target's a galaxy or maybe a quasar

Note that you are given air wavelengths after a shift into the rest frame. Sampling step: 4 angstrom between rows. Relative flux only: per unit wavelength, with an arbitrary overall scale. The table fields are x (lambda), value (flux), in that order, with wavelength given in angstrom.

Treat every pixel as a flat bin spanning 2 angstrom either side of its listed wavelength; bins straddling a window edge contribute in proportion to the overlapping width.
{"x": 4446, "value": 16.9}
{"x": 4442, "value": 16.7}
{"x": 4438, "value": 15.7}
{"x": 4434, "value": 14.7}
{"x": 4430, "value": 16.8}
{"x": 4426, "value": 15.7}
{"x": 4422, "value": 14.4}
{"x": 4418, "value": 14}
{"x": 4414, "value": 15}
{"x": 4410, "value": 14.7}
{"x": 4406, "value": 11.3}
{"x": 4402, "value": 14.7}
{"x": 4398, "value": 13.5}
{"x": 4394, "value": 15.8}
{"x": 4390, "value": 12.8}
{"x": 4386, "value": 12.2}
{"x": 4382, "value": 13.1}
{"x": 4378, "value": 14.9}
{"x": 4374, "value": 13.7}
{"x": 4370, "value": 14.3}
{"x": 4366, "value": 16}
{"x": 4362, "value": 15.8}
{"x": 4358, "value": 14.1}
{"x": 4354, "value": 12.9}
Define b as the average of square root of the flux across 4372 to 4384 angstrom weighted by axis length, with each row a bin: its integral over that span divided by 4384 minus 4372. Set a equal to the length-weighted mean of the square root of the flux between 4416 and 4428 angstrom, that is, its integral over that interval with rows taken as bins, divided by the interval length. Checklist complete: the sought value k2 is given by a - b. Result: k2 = 0.11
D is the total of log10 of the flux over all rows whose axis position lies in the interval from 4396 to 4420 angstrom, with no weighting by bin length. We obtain 6.84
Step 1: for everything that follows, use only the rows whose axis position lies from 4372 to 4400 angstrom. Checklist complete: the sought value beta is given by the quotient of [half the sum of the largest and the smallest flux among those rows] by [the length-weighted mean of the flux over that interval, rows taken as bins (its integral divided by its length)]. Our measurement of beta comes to 1.02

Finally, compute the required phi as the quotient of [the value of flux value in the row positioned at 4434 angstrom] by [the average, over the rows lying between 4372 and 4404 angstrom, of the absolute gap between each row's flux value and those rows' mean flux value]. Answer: 15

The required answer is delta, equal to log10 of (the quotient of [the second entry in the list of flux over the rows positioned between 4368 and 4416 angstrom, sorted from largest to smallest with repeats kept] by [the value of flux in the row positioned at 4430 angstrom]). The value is -0.049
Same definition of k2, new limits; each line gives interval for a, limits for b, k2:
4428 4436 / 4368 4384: 0.23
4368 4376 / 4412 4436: -0.14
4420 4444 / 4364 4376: 0.13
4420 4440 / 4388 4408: 0.25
